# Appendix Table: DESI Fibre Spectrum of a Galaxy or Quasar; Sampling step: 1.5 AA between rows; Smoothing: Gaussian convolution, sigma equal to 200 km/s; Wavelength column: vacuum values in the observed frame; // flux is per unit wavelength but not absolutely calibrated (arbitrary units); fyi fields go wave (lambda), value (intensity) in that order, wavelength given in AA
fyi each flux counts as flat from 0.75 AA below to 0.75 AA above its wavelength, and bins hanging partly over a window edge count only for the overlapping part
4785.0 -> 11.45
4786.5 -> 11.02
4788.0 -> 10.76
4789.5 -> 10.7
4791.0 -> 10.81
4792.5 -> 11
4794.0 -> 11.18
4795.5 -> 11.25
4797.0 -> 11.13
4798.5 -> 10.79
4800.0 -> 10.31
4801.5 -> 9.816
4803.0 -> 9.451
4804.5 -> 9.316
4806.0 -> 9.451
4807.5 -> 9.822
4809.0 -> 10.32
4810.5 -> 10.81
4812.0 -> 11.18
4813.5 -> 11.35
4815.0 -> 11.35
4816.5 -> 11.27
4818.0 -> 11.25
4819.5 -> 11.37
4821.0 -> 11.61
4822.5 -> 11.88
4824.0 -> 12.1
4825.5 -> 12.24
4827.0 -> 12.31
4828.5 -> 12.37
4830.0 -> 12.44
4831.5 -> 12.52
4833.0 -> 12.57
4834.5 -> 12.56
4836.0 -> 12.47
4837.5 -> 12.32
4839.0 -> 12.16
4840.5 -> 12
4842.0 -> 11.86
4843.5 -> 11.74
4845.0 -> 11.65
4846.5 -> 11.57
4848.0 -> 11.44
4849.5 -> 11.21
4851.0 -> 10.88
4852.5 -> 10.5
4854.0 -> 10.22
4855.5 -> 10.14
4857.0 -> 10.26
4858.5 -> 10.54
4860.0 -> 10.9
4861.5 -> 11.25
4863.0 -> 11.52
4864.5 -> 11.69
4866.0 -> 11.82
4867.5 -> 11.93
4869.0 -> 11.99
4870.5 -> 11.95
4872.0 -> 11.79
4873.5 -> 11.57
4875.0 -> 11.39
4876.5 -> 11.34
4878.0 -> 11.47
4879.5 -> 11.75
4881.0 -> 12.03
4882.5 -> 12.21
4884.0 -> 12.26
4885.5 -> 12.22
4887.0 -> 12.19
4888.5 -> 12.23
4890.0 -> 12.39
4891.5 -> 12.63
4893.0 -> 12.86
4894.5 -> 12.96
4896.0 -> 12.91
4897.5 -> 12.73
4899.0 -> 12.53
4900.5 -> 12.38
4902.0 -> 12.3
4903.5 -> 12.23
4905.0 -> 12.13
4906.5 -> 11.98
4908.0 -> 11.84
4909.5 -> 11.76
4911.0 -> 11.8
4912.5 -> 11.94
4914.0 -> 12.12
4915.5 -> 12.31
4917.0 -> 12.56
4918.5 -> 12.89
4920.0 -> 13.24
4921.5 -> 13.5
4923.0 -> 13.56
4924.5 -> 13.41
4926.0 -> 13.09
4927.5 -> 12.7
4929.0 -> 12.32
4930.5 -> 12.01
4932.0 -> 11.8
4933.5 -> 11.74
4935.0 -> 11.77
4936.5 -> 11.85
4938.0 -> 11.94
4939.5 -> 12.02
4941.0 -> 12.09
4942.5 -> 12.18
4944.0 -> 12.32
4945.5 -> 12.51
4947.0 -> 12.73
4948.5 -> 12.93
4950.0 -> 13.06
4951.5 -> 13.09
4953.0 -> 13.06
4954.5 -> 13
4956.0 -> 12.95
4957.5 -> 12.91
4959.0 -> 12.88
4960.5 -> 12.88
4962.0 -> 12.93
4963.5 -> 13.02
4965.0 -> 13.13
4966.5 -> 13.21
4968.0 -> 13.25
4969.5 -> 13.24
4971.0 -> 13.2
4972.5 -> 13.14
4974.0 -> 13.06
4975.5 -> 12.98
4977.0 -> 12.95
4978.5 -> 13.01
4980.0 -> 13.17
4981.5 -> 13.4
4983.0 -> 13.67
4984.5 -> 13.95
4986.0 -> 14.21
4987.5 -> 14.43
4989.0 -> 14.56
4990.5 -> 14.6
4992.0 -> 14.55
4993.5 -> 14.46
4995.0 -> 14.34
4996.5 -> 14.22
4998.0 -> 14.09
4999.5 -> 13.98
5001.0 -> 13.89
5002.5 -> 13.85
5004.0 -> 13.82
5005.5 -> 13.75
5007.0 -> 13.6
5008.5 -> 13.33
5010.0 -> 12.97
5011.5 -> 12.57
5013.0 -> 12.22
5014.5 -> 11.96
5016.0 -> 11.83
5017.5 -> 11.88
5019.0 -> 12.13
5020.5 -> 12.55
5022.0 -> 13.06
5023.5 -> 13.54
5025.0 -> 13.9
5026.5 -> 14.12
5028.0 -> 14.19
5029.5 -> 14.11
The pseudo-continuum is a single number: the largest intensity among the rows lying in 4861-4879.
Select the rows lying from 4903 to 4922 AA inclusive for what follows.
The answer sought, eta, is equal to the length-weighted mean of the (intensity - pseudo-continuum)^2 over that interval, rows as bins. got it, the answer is 0.39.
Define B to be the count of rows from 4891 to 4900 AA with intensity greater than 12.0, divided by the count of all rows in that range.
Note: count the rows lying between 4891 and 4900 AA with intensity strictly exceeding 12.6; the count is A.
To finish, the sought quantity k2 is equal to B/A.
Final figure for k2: 0.200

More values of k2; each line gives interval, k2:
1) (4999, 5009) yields 0.143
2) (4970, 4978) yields 0.200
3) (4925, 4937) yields 0.250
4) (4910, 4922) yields 0.250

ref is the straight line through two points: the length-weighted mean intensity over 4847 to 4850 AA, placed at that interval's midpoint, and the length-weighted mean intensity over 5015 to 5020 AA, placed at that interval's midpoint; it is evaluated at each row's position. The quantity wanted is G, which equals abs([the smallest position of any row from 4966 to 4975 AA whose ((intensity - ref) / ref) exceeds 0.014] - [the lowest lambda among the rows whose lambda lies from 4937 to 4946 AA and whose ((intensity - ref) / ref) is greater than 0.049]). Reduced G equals 22.5 AA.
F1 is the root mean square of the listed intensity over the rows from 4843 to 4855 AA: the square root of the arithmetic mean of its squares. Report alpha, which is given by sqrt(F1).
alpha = 3.34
